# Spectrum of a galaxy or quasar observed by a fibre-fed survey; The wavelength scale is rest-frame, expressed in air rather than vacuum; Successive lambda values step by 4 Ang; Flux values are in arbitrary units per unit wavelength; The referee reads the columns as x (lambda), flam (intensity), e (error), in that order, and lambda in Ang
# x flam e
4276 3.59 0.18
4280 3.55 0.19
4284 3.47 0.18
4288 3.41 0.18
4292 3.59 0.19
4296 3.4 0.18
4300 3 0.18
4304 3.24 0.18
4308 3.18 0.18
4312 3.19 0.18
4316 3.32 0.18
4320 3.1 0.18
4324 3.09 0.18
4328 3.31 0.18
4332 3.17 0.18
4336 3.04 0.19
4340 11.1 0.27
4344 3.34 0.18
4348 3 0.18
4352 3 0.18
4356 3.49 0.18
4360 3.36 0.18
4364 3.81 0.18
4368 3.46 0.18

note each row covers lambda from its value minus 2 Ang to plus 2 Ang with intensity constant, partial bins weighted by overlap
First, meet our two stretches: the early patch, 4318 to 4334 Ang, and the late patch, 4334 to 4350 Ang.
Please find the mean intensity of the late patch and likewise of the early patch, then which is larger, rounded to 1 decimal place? 5.1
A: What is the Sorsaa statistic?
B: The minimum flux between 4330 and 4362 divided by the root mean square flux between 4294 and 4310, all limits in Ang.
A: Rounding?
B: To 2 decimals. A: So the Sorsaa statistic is 0.94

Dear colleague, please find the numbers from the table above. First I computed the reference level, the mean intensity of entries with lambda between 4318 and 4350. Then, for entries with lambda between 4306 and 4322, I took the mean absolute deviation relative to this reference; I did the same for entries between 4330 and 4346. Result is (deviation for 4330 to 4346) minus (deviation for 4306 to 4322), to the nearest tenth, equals 1.5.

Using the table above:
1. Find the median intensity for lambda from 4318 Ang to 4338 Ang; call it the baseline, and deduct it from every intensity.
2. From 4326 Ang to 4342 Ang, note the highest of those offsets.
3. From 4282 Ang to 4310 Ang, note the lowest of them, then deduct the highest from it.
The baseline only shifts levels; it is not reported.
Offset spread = -8.1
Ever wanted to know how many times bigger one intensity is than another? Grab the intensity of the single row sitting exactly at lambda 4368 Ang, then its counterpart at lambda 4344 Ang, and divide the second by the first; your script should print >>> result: 0.97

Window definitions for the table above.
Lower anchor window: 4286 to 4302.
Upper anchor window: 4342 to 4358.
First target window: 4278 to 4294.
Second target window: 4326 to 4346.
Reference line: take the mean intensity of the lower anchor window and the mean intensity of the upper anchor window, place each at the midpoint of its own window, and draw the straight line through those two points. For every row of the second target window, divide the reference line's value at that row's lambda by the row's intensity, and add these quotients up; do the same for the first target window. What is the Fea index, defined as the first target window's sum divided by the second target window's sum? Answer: 0.9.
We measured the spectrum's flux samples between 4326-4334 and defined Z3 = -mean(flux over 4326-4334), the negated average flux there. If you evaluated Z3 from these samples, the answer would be -3.2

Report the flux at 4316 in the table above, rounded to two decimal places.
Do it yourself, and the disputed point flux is 3.32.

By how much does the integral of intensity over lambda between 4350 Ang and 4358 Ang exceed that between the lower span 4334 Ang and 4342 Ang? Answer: -31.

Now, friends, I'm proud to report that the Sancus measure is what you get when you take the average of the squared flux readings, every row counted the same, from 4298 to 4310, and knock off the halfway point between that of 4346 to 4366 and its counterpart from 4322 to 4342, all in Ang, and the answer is -12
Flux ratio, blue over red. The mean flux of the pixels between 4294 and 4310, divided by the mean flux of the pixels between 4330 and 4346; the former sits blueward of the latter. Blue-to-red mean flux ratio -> 0.62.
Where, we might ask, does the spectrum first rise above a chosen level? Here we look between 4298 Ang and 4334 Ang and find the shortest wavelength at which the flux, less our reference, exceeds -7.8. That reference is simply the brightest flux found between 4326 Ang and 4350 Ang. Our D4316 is 4316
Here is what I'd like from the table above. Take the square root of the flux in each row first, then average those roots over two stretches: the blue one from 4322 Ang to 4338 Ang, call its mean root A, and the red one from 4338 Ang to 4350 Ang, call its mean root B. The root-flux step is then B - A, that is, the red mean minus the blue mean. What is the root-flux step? 0.52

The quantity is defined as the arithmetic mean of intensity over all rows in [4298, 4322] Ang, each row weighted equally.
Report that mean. 3.17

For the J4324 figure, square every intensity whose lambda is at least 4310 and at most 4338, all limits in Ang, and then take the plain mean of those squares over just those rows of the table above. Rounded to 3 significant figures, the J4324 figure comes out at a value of 10.1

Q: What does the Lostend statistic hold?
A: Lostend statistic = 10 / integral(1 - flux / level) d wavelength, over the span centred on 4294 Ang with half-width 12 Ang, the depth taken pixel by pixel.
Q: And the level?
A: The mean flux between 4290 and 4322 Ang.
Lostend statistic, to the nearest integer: -14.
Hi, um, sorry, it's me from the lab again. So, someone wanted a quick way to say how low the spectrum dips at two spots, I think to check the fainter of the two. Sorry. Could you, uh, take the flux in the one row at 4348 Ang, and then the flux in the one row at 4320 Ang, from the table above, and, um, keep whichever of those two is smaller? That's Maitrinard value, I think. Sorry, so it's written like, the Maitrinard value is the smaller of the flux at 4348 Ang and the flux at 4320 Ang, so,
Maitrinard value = 3.00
